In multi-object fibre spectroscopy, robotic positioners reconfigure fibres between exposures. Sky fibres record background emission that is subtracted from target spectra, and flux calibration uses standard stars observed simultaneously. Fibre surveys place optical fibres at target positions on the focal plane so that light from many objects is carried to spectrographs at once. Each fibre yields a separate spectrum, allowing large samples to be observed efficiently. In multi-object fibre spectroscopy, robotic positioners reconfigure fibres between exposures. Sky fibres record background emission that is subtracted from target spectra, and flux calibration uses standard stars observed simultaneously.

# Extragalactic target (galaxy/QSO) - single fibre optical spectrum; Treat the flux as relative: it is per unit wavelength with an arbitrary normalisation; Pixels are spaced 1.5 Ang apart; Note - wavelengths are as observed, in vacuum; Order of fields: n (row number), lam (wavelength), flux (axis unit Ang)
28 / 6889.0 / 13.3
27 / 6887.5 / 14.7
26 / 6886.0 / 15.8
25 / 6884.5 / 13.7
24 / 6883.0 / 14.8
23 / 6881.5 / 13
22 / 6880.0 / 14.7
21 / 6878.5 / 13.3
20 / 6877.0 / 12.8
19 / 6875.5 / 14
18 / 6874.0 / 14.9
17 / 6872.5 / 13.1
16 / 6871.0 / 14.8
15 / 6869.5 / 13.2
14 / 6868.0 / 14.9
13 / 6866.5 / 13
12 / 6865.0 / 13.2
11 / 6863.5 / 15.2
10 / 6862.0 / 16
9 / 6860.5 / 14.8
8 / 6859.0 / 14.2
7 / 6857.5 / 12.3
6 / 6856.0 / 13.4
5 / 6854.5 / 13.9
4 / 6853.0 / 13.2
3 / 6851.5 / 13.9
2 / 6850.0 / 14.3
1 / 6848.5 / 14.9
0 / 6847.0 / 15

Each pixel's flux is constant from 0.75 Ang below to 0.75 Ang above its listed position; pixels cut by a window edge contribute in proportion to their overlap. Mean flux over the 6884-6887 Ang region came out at 14.8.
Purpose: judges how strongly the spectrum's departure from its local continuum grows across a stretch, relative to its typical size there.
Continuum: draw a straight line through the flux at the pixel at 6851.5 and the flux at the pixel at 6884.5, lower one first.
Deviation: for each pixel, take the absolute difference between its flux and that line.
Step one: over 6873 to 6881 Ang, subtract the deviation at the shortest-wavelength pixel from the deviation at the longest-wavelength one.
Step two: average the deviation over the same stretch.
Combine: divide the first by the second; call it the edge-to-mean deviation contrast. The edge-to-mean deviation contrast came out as -0.22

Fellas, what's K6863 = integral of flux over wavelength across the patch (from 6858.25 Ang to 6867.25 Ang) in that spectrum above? 130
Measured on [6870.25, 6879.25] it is 124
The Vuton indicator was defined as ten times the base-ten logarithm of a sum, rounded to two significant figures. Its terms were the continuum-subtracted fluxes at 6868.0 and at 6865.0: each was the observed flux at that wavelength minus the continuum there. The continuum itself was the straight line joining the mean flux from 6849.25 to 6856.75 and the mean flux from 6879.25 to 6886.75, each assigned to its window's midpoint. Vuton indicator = -16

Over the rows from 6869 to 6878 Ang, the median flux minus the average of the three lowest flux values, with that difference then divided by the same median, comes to 0.042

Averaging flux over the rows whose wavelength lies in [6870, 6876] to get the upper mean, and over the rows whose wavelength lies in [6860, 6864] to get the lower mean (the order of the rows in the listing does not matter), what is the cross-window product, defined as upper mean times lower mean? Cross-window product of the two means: 218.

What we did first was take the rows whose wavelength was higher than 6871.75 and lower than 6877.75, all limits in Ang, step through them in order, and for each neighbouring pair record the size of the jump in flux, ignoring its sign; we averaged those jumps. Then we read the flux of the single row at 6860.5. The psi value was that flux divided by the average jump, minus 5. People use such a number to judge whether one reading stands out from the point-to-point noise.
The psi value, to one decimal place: 6.4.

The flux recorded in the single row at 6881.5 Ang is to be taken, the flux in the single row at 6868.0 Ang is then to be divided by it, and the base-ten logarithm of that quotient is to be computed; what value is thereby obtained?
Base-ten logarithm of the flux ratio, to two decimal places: 0.06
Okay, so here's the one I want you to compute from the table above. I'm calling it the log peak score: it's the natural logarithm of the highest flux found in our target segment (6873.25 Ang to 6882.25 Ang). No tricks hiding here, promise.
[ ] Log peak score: 2.70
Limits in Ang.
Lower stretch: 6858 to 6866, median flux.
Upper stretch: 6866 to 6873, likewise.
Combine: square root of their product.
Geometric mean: 14.0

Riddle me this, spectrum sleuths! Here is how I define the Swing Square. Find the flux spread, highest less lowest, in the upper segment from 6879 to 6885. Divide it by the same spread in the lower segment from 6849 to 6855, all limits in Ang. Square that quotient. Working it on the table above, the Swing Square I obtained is 2.7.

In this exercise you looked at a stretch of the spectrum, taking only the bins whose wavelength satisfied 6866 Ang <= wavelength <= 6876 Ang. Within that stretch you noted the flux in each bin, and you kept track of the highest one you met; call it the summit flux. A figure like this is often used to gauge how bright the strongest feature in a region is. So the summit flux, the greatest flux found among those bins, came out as 14.9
